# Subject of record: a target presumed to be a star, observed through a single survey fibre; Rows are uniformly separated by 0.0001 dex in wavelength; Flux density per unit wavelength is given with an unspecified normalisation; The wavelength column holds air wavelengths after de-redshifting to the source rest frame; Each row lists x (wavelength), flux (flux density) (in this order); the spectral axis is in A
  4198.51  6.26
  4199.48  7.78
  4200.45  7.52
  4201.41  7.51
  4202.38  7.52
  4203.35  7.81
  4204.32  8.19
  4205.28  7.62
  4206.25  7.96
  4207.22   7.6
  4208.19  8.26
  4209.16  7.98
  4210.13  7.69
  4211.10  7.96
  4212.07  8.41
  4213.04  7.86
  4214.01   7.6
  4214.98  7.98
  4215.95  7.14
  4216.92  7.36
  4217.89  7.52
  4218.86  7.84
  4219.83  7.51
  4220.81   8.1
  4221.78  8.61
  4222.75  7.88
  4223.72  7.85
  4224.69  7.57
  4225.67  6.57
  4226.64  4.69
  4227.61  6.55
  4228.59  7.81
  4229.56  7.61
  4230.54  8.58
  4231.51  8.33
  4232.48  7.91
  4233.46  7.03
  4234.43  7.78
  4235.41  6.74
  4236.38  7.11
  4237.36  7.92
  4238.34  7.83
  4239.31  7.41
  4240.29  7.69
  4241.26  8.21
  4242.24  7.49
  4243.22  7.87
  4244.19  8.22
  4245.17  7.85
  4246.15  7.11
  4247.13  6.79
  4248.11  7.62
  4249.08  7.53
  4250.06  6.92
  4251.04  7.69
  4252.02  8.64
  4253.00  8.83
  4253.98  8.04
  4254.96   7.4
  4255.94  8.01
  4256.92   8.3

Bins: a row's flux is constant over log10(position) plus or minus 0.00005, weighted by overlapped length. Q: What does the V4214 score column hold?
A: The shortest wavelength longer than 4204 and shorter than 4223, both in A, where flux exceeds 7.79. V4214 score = 4204.32 A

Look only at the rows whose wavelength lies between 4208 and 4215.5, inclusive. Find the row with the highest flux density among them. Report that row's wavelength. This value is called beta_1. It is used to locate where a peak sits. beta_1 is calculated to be 4212.07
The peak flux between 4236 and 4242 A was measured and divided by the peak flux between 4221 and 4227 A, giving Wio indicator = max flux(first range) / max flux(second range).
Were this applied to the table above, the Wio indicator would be 0.954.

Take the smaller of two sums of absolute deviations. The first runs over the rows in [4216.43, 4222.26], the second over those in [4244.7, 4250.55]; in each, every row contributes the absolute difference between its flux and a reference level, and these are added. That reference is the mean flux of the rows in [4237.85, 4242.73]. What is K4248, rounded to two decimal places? 2.16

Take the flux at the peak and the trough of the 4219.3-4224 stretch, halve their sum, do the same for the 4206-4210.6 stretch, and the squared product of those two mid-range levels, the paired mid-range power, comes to 4085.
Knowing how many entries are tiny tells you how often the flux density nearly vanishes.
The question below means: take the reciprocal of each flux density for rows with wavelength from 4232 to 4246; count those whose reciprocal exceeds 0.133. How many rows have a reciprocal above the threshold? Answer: 5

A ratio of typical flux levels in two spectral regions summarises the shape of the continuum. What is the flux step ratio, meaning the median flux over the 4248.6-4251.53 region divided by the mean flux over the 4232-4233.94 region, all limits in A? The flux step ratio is 1.01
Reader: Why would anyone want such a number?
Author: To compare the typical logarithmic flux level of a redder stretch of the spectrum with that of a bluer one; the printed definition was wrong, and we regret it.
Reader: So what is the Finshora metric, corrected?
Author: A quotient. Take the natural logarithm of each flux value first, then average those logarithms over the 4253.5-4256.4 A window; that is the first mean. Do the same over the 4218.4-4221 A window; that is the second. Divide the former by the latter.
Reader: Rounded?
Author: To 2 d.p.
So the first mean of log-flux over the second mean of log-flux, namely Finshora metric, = 1.00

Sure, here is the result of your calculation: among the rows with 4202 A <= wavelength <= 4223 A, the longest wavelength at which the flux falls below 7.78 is 4219.83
